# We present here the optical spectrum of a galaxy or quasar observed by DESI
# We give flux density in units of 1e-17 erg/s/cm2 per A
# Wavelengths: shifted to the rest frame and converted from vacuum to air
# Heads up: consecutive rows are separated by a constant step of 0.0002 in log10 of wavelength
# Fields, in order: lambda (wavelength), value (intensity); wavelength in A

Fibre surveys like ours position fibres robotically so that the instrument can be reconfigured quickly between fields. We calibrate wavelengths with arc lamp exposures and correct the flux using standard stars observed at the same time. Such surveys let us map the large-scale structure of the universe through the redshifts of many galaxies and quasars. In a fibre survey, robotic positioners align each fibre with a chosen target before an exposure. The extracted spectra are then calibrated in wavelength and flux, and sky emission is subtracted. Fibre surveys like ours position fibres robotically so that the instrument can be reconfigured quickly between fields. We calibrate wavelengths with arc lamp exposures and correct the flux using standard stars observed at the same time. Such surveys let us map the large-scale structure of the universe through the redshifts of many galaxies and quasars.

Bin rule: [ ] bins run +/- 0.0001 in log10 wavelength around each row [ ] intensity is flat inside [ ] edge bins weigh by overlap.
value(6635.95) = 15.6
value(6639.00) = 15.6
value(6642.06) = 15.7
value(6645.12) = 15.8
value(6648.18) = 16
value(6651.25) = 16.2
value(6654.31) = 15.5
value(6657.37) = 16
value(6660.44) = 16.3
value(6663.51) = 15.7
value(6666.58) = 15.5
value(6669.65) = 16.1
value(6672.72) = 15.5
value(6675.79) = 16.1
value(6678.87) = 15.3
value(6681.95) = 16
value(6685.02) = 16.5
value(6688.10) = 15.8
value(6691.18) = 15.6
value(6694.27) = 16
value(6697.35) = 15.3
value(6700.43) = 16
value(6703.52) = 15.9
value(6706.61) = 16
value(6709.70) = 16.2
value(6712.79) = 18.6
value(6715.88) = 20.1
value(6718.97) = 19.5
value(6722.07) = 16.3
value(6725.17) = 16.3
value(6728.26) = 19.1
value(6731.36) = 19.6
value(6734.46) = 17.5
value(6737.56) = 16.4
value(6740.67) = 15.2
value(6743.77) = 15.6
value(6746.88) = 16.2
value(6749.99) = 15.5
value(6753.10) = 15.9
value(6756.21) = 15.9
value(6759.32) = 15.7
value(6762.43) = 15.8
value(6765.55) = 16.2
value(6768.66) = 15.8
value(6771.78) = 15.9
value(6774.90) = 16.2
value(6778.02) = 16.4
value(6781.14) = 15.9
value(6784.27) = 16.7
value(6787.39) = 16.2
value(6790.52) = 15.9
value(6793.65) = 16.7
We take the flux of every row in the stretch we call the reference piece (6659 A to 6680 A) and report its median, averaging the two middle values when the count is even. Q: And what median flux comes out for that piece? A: 15.7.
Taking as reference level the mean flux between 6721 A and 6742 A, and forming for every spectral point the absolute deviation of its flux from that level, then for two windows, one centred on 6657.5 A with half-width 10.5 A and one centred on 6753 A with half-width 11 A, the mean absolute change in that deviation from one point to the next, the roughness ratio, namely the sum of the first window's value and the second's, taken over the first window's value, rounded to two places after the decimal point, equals 1.80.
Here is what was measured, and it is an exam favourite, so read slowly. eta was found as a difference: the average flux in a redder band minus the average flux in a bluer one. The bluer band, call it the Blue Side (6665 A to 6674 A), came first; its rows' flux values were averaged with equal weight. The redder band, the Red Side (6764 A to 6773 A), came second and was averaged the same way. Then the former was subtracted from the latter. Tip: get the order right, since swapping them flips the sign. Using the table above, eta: 0.27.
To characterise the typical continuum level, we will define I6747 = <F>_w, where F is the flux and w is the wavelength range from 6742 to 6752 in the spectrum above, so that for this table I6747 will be 15.8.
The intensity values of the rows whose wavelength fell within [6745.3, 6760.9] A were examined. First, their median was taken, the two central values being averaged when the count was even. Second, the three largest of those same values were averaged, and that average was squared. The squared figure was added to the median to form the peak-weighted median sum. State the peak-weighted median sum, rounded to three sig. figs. 272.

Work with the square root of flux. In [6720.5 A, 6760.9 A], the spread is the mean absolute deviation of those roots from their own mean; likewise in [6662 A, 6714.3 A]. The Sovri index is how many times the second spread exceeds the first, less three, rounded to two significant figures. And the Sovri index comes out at -2.6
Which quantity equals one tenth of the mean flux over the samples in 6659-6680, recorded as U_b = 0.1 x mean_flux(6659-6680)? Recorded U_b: 1.579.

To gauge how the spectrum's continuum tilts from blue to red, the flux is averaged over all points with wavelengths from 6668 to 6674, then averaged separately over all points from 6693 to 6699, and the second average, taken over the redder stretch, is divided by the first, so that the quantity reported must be 0.99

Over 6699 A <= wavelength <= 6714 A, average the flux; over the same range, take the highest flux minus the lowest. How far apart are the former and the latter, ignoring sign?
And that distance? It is 13.8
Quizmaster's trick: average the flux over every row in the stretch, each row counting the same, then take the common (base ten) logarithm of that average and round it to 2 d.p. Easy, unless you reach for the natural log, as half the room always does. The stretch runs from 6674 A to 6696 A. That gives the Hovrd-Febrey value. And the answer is 1.20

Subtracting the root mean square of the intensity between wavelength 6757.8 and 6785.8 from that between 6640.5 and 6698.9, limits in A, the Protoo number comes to -0.2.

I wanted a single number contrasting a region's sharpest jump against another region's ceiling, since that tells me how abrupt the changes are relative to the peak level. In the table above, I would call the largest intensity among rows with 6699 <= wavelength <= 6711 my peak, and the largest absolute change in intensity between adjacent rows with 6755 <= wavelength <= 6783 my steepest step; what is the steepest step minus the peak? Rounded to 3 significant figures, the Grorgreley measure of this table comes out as -15.7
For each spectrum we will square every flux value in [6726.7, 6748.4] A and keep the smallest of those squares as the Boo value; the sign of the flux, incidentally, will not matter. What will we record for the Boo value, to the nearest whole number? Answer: 231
